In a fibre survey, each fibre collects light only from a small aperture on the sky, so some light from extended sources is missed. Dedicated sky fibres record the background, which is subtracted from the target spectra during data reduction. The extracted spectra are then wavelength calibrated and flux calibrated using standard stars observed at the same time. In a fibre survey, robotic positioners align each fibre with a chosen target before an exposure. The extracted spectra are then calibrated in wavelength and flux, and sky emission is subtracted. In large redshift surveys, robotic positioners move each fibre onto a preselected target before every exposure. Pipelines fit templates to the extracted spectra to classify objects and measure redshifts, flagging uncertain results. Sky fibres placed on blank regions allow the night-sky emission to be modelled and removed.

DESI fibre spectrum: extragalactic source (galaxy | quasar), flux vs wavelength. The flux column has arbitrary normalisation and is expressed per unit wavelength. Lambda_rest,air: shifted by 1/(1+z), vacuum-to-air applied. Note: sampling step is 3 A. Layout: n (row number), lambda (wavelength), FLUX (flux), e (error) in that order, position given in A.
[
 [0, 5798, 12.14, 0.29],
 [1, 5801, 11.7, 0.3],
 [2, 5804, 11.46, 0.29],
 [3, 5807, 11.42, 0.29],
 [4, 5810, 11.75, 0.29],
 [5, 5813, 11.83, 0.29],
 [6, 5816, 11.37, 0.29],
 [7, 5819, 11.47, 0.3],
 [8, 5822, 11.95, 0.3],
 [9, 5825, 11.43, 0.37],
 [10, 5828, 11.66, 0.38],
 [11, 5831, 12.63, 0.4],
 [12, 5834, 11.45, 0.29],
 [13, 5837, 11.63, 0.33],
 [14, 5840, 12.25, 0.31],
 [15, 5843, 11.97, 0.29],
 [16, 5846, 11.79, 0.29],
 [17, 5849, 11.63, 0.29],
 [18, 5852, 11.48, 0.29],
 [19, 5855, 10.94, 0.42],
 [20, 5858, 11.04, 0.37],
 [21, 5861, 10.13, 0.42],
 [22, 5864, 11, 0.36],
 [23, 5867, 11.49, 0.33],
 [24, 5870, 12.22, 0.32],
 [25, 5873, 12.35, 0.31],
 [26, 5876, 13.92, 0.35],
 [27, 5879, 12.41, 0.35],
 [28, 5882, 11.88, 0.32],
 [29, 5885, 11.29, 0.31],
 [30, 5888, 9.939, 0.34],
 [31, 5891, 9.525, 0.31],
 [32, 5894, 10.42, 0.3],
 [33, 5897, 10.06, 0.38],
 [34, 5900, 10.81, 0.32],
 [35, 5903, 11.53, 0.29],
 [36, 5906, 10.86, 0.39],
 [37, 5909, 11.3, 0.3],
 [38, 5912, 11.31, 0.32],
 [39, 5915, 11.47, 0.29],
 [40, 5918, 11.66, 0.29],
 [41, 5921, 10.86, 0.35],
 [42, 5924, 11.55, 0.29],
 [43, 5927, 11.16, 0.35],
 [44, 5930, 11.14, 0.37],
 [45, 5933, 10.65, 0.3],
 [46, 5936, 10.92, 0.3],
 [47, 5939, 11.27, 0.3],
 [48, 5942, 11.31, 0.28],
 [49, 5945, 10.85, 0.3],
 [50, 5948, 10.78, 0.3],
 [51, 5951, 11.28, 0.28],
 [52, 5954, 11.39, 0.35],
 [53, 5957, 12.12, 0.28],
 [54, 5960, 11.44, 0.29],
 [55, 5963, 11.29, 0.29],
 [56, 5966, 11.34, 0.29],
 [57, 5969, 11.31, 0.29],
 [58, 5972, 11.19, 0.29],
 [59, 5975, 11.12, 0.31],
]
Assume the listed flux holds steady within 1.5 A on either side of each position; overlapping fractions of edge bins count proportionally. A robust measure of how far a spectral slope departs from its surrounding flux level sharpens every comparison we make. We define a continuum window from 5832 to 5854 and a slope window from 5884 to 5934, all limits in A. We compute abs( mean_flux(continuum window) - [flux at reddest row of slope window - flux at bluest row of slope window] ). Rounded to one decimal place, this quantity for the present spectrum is 12.4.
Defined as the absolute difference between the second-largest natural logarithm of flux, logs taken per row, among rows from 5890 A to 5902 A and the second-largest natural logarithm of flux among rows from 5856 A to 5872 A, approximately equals 0.098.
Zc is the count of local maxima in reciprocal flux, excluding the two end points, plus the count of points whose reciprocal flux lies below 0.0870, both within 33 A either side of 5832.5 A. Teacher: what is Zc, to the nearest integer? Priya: 17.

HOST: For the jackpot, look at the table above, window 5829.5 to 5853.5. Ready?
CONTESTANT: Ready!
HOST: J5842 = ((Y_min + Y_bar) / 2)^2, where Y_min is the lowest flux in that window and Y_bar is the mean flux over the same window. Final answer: 136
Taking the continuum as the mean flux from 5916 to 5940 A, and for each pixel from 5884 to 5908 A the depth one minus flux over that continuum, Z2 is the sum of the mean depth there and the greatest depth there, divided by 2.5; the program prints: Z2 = 0.08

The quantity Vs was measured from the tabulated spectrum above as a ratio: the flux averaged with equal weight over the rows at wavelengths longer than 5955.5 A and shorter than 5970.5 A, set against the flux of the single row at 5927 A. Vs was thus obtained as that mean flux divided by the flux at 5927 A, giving 1.03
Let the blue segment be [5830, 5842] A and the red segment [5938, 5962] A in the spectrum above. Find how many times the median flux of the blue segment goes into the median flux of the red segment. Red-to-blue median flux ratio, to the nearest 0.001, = 0.946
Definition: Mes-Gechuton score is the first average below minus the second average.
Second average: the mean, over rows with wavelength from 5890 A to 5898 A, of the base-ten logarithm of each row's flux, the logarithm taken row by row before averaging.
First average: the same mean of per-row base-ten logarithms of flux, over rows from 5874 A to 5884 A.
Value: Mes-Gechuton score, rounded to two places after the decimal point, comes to 0.10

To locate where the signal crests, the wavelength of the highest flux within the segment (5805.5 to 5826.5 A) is 5822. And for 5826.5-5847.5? 5831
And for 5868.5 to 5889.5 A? 5876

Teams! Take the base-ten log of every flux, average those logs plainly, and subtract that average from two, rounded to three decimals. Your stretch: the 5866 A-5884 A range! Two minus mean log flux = 0.908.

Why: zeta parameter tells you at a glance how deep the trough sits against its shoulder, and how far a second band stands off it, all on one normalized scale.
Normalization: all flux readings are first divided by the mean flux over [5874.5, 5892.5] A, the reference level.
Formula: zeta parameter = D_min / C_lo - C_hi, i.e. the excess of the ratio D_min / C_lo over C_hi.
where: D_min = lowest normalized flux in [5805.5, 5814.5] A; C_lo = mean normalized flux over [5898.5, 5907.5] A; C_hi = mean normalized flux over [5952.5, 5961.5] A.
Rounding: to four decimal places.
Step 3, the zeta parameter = 0.0184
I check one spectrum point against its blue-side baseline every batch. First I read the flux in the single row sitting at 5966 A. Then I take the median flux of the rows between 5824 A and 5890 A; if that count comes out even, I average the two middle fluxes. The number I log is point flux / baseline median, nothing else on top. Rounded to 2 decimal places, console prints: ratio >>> 0.98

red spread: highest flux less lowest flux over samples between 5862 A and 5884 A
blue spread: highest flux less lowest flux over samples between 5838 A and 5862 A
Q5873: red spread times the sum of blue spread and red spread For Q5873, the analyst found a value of 14.7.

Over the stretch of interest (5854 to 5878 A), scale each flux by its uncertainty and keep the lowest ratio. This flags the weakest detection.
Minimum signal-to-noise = 24.1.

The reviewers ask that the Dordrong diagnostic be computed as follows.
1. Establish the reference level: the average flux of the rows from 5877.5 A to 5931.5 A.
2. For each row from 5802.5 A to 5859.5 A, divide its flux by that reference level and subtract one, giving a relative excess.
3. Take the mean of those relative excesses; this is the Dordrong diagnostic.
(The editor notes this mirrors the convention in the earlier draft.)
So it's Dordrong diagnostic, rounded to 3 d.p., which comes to 0.052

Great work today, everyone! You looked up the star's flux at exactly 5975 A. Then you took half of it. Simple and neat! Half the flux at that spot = 5.56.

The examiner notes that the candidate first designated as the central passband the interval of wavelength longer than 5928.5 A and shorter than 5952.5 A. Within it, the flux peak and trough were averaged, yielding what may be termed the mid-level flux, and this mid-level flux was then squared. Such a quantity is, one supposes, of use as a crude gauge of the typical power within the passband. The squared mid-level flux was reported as 121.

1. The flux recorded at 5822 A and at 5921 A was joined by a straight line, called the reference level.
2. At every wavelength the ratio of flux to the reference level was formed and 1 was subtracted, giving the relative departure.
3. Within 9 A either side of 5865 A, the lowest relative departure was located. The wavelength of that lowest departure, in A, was 5861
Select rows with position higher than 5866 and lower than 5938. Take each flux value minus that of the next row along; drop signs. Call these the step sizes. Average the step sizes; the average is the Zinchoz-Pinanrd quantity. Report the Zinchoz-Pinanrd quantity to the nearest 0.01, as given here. 0.59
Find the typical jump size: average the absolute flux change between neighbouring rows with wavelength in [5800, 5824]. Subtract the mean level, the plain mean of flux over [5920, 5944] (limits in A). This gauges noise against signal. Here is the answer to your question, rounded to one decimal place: -10.9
